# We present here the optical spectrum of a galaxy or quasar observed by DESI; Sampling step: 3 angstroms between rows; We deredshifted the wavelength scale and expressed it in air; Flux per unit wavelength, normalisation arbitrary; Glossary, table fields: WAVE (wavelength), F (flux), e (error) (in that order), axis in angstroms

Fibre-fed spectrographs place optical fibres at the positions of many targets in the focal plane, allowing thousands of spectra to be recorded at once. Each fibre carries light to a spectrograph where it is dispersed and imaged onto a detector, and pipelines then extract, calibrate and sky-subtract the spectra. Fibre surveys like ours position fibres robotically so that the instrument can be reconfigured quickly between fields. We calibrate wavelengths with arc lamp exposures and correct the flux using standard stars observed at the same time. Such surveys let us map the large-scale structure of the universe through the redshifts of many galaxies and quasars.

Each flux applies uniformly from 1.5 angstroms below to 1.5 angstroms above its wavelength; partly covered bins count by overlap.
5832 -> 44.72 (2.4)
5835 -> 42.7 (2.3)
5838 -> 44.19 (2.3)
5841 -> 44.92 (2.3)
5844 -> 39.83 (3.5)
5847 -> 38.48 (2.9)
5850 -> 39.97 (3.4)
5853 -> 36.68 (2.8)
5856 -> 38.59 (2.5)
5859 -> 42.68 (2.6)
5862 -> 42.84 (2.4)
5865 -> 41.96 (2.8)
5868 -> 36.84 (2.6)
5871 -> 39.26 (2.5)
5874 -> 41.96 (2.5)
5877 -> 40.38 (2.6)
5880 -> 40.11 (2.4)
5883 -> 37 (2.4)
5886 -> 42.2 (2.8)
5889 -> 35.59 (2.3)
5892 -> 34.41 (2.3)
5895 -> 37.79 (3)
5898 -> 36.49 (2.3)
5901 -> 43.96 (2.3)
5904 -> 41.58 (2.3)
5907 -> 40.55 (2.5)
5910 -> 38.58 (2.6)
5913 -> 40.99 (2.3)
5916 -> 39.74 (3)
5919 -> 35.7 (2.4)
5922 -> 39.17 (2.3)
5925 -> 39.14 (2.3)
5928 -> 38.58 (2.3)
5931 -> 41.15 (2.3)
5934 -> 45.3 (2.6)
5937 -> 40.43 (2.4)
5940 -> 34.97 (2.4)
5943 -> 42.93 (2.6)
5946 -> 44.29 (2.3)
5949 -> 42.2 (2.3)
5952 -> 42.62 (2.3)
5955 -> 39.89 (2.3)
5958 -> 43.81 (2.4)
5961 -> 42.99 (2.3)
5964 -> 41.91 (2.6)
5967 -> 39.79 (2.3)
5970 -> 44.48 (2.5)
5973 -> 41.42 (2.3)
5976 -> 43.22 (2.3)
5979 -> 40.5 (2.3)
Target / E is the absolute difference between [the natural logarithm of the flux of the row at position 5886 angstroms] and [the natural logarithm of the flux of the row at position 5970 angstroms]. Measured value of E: 0.05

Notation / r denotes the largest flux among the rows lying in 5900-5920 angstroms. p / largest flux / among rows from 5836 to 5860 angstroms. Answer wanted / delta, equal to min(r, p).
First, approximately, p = 44.92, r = 43.96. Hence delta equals 44.0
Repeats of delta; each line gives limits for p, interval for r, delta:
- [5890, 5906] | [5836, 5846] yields 44.0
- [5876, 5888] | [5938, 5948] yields 42.2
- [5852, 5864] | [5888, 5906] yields 42.8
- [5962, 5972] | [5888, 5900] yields 37.8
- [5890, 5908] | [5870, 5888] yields 42.2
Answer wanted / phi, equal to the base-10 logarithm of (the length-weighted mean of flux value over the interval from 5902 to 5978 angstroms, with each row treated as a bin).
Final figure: 1.613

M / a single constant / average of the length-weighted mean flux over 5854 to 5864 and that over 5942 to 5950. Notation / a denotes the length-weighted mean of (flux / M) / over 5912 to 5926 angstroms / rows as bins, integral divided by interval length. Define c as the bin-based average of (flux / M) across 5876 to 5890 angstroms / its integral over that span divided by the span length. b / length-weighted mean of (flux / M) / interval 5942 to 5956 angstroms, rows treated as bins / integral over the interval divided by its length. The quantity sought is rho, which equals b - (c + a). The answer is -0.84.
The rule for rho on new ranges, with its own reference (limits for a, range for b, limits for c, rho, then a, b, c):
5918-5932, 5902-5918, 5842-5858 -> -0.89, 0.919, 0.95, 0.93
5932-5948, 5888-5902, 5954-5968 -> -1.09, 0.986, 0.89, 0.99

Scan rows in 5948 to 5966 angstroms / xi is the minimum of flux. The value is 39.89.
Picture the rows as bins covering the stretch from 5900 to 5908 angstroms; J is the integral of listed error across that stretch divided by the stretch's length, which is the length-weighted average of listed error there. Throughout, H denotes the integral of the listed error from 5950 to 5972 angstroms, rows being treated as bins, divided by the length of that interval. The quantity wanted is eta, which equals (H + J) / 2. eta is 2.37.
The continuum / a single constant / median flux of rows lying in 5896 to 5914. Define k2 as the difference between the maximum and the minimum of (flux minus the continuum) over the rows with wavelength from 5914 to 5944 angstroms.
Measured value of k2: 10.3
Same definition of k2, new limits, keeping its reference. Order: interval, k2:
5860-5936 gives 10.9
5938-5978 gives 9.5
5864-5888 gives 5.4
